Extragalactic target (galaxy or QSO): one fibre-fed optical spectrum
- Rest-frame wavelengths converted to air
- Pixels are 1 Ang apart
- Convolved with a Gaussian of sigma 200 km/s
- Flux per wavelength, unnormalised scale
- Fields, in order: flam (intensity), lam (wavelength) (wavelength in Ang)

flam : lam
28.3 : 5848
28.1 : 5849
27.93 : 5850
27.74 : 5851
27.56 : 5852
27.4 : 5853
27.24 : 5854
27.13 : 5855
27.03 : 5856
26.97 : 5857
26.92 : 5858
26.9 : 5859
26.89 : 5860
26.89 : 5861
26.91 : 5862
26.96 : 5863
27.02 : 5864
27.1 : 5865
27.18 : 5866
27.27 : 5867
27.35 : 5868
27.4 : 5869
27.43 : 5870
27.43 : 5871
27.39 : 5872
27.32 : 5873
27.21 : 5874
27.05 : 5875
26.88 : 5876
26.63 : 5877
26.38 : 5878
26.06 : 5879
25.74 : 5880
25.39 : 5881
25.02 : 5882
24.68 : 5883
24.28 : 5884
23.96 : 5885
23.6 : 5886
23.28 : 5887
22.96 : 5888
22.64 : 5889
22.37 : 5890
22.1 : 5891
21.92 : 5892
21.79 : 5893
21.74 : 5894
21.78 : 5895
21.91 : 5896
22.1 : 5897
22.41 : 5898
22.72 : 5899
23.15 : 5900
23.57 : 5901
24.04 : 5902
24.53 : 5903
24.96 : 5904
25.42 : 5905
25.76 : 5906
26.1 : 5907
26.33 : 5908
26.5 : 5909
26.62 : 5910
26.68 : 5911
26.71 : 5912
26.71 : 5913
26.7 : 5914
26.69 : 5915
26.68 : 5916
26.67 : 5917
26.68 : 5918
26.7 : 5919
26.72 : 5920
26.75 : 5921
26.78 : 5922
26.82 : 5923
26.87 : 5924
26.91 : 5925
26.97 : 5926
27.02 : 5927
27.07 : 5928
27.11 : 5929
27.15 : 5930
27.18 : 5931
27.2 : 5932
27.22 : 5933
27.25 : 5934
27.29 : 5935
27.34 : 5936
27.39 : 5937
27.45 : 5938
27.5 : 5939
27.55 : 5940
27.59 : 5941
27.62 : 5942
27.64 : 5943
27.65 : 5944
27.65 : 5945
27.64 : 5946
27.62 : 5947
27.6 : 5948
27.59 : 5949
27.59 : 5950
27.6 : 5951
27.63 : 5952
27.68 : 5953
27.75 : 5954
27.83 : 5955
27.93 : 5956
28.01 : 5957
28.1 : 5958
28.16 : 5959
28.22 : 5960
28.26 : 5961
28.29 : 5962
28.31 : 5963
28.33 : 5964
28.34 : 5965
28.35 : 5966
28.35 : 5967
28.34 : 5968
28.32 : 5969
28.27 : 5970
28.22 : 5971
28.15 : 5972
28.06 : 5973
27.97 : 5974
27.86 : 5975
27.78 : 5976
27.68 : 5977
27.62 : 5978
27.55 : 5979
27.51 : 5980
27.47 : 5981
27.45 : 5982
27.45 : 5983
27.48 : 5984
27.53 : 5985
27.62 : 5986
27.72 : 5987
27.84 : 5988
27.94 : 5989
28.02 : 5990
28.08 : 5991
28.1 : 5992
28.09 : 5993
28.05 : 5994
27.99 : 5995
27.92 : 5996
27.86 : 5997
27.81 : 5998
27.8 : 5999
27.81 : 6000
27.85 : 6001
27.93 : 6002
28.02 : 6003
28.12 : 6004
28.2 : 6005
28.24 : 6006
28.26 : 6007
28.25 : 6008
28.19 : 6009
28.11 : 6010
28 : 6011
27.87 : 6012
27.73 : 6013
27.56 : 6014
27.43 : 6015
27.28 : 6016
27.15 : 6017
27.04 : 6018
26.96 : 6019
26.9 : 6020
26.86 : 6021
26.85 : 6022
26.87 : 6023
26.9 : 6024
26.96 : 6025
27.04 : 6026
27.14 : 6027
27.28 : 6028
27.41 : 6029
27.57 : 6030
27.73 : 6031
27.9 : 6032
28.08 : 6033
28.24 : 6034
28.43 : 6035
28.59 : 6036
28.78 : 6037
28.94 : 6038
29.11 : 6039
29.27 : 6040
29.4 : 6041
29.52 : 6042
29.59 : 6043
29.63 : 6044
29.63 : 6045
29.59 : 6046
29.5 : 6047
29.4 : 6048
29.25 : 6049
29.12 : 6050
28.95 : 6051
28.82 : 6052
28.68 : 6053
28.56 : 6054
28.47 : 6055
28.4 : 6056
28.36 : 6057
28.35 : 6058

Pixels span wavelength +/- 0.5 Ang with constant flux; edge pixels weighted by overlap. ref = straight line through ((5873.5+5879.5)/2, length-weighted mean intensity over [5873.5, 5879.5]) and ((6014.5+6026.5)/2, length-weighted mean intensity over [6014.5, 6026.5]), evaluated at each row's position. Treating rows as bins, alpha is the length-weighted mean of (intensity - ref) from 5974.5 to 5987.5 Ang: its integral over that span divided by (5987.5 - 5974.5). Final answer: 0.66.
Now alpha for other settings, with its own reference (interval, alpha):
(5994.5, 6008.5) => 1.03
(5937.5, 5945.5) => 0.74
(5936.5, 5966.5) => 0.96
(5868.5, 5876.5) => 0.57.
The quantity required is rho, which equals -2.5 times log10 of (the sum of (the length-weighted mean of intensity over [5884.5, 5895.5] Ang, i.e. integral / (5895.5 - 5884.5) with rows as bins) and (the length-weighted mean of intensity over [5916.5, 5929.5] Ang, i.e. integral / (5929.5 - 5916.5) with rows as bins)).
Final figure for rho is -4.23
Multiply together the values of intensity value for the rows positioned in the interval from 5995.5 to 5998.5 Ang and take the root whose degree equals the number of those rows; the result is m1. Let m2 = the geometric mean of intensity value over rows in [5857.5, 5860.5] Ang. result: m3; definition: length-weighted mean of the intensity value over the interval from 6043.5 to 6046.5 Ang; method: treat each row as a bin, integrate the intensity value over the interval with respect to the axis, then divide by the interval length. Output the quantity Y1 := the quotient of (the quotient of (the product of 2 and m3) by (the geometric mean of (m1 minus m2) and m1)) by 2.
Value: 5.7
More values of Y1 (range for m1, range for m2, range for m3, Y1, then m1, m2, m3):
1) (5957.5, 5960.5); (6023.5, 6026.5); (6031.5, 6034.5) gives 4.8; 28.2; 27.0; 28.1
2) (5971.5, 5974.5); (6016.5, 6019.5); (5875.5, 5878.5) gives 5.0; 28.1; 27.0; 26.6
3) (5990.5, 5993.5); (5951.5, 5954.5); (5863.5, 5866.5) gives 8.1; 28.1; 27.7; 27.1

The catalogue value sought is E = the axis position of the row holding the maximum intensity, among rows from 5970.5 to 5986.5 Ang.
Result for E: 5971 Ang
